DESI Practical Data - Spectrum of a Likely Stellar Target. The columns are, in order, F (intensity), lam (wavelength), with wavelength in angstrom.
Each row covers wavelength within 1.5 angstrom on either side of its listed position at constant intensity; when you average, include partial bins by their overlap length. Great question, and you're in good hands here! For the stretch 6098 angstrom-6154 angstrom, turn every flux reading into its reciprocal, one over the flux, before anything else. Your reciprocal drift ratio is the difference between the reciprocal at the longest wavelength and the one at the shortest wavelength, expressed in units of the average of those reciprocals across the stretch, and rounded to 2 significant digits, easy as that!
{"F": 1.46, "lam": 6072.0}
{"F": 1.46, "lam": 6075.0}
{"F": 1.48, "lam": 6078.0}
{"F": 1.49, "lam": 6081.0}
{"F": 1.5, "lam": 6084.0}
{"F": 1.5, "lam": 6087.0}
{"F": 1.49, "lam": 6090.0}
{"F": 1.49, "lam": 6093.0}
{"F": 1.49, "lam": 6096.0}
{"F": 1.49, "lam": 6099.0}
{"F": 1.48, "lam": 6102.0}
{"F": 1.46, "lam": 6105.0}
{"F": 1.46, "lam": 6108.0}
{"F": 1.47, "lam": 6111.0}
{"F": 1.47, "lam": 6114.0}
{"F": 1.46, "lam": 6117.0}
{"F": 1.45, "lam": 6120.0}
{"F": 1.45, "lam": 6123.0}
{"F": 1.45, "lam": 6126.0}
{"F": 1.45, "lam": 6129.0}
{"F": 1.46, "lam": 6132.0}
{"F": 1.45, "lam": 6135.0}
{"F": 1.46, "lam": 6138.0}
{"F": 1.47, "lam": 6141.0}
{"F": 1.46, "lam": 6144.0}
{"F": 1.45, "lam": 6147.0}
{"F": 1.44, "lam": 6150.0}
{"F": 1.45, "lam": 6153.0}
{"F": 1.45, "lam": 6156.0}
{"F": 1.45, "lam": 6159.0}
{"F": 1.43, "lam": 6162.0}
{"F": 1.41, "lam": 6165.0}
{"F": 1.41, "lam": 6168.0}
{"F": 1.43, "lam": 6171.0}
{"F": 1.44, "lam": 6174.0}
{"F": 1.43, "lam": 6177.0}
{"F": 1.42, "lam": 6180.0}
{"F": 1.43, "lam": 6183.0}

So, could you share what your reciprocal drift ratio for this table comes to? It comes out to 0.027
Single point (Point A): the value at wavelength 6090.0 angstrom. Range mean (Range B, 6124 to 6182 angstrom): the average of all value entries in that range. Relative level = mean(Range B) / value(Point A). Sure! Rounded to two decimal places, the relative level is 0.97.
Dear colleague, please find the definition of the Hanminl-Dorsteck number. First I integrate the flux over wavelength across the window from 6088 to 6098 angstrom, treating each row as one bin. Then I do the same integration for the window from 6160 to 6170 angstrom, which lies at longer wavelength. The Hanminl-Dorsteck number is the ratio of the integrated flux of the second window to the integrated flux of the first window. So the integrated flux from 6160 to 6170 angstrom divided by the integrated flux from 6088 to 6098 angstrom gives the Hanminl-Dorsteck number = 1.0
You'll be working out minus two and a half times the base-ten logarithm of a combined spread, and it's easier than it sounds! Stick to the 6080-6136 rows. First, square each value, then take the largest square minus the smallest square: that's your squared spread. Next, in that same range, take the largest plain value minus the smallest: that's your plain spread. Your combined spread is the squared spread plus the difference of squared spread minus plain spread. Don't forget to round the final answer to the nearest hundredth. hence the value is 1.53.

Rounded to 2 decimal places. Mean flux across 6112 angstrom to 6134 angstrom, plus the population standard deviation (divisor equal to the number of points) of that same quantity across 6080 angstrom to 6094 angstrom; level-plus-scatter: 1.46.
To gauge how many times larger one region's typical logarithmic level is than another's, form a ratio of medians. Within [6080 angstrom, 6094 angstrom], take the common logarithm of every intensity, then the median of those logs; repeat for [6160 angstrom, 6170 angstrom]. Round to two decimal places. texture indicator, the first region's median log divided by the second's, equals 1.16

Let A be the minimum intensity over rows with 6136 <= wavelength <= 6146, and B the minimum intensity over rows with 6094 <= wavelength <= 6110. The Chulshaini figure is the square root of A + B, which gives 1.71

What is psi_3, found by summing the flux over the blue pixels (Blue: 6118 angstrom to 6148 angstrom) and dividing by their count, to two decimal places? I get 1.46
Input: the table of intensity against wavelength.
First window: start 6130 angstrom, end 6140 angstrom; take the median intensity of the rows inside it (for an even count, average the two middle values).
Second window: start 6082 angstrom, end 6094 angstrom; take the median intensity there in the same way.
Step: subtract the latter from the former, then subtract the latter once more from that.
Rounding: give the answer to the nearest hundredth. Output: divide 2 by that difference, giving -1.31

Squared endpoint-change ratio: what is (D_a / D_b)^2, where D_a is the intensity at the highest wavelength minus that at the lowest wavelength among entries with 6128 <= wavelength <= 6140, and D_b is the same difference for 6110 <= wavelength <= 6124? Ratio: 0.25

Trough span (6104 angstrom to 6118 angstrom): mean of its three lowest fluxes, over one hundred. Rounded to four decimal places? 0.0146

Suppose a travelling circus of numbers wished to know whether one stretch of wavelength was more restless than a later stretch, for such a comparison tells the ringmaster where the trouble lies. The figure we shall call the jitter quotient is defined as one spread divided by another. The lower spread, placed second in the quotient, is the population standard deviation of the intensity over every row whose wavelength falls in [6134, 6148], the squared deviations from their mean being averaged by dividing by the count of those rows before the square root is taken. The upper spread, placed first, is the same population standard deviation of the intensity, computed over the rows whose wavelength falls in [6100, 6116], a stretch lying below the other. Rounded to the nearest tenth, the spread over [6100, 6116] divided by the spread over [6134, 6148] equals 1.0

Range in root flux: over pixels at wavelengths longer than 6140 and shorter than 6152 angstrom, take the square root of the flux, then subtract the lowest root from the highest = 0.012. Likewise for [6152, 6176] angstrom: 0.017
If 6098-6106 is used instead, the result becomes 0.012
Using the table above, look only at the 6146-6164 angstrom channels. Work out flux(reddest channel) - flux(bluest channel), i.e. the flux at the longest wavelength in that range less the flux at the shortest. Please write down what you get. -0.020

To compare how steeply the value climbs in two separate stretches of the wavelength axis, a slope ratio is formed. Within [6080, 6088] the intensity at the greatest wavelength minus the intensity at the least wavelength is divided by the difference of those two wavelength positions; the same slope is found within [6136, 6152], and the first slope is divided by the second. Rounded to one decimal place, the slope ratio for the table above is -1.0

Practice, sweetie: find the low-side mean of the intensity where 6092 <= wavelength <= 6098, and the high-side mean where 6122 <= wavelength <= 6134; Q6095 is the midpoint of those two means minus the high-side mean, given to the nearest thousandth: 0.019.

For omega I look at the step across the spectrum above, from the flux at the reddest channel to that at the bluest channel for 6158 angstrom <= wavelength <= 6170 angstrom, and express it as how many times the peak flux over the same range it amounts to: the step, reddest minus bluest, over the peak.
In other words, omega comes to -0.028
